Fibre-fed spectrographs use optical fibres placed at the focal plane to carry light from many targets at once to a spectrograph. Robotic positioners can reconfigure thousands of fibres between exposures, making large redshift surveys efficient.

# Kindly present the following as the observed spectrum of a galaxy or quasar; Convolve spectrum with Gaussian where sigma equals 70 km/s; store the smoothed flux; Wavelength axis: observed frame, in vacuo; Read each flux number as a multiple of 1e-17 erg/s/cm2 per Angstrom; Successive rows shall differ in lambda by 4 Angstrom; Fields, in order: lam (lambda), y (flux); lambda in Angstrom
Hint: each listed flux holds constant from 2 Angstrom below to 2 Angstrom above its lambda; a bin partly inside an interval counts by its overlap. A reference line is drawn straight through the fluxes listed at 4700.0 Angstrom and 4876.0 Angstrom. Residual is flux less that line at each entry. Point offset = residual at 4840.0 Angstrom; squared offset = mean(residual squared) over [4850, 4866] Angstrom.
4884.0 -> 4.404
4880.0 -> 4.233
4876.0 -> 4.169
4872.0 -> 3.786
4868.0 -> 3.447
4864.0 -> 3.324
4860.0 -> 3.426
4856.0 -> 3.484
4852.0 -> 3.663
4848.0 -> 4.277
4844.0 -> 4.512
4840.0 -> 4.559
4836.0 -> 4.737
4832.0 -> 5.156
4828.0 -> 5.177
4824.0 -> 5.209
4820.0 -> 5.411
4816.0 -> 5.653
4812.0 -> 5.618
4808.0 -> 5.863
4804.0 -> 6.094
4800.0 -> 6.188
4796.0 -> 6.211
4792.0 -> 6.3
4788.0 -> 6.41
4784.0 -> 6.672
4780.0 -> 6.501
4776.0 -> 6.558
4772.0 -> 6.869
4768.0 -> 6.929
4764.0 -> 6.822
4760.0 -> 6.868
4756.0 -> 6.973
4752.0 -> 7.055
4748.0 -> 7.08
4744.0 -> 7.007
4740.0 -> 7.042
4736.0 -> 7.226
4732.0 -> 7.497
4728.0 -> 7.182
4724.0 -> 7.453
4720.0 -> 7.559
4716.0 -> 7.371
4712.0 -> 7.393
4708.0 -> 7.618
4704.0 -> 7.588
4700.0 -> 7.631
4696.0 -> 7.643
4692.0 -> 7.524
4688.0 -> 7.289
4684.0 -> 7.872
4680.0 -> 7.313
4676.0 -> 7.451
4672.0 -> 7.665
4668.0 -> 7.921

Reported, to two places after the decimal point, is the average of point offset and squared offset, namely 0.39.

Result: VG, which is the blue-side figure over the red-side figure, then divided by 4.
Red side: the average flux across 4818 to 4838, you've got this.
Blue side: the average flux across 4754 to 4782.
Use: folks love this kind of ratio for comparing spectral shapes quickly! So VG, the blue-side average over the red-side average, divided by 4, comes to 0.330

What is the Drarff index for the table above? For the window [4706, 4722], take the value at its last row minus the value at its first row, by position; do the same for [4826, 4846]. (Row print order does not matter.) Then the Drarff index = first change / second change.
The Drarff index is 0.1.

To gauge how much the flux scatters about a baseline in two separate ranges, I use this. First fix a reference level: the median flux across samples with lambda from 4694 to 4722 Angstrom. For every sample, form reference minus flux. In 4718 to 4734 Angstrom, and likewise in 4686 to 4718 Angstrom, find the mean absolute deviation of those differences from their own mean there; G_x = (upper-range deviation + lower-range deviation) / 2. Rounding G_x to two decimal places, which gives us 0.12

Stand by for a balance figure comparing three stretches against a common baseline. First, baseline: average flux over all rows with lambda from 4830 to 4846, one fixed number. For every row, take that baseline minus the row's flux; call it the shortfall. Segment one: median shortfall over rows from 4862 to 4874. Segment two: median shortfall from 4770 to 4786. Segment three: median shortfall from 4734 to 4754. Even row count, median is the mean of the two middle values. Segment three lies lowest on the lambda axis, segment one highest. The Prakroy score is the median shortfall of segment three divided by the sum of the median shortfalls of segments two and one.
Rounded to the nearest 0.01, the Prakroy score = 3.99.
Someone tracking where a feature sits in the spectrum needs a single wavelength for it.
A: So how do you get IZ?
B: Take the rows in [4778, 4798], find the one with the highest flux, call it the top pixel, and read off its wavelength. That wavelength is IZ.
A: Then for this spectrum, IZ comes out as 4784.0 Angstrom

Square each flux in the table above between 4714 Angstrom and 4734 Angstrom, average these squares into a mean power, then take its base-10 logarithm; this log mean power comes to 1.74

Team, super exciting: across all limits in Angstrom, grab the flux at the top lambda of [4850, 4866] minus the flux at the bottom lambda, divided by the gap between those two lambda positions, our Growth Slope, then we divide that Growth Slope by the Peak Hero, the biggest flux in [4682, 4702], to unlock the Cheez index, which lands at -0.0036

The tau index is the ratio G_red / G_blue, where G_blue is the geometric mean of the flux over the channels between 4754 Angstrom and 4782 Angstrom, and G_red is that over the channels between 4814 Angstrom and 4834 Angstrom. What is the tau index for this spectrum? 0.78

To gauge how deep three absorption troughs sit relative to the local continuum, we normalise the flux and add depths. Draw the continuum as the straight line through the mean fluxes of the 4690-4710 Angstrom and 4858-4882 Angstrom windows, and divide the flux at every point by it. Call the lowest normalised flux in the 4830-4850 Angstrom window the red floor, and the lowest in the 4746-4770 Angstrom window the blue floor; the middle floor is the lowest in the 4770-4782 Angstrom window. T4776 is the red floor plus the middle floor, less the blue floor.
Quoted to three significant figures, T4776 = 1.04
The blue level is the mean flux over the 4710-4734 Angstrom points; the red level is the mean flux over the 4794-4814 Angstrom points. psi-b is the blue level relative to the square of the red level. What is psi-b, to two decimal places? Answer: 0.21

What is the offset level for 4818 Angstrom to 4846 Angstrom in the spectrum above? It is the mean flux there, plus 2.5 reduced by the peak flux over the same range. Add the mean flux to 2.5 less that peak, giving 2.05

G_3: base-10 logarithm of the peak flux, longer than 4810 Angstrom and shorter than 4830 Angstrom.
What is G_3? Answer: 0.75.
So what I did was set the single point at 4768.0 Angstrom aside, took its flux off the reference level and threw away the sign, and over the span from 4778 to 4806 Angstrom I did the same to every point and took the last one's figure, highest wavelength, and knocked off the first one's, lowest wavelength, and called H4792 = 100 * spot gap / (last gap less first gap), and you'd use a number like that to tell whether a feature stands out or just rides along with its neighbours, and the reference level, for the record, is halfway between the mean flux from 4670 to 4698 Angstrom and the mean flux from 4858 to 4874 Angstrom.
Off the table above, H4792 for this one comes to -347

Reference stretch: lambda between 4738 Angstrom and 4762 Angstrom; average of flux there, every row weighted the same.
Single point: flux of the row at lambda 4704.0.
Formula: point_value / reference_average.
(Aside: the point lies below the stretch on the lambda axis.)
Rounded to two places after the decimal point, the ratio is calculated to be 1.08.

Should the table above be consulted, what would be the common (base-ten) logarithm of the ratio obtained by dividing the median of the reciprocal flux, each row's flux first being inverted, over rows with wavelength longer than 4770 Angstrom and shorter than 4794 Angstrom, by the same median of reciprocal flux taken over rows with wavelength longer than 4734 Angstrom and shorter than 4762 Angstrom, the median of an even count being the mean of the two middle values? 0.03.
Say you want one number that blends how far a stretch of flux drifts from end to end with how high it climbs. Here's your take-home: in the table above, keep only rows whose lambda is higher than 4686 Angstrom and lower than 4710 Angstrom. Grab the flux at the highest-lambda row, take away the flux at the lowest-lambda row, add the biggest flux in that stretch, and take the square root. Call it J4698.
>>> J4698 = 2.8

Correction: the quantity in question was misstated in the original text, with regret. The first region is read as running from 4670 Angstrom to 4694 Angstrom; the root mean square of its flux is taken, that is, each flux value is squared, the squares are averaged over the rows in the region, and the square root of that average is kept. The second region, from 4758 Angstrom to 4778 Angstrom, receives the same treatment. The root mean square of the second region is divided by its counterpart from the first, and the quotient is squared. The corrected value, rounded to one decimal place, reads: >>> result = 0.8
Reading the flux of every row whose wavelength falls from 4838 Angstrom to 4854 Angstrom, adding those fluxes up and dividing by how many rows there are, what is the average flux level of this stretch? 4.3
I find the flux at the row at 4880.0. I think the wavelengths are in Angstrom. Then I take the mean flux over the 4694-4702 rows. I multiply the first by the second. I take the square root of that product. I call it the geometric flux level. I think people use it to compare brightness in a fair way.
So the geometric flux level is 5.7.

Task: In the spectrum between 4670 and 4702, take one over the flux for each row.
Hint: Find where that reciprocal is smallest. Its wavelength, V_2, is 4684.0 Angstrom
